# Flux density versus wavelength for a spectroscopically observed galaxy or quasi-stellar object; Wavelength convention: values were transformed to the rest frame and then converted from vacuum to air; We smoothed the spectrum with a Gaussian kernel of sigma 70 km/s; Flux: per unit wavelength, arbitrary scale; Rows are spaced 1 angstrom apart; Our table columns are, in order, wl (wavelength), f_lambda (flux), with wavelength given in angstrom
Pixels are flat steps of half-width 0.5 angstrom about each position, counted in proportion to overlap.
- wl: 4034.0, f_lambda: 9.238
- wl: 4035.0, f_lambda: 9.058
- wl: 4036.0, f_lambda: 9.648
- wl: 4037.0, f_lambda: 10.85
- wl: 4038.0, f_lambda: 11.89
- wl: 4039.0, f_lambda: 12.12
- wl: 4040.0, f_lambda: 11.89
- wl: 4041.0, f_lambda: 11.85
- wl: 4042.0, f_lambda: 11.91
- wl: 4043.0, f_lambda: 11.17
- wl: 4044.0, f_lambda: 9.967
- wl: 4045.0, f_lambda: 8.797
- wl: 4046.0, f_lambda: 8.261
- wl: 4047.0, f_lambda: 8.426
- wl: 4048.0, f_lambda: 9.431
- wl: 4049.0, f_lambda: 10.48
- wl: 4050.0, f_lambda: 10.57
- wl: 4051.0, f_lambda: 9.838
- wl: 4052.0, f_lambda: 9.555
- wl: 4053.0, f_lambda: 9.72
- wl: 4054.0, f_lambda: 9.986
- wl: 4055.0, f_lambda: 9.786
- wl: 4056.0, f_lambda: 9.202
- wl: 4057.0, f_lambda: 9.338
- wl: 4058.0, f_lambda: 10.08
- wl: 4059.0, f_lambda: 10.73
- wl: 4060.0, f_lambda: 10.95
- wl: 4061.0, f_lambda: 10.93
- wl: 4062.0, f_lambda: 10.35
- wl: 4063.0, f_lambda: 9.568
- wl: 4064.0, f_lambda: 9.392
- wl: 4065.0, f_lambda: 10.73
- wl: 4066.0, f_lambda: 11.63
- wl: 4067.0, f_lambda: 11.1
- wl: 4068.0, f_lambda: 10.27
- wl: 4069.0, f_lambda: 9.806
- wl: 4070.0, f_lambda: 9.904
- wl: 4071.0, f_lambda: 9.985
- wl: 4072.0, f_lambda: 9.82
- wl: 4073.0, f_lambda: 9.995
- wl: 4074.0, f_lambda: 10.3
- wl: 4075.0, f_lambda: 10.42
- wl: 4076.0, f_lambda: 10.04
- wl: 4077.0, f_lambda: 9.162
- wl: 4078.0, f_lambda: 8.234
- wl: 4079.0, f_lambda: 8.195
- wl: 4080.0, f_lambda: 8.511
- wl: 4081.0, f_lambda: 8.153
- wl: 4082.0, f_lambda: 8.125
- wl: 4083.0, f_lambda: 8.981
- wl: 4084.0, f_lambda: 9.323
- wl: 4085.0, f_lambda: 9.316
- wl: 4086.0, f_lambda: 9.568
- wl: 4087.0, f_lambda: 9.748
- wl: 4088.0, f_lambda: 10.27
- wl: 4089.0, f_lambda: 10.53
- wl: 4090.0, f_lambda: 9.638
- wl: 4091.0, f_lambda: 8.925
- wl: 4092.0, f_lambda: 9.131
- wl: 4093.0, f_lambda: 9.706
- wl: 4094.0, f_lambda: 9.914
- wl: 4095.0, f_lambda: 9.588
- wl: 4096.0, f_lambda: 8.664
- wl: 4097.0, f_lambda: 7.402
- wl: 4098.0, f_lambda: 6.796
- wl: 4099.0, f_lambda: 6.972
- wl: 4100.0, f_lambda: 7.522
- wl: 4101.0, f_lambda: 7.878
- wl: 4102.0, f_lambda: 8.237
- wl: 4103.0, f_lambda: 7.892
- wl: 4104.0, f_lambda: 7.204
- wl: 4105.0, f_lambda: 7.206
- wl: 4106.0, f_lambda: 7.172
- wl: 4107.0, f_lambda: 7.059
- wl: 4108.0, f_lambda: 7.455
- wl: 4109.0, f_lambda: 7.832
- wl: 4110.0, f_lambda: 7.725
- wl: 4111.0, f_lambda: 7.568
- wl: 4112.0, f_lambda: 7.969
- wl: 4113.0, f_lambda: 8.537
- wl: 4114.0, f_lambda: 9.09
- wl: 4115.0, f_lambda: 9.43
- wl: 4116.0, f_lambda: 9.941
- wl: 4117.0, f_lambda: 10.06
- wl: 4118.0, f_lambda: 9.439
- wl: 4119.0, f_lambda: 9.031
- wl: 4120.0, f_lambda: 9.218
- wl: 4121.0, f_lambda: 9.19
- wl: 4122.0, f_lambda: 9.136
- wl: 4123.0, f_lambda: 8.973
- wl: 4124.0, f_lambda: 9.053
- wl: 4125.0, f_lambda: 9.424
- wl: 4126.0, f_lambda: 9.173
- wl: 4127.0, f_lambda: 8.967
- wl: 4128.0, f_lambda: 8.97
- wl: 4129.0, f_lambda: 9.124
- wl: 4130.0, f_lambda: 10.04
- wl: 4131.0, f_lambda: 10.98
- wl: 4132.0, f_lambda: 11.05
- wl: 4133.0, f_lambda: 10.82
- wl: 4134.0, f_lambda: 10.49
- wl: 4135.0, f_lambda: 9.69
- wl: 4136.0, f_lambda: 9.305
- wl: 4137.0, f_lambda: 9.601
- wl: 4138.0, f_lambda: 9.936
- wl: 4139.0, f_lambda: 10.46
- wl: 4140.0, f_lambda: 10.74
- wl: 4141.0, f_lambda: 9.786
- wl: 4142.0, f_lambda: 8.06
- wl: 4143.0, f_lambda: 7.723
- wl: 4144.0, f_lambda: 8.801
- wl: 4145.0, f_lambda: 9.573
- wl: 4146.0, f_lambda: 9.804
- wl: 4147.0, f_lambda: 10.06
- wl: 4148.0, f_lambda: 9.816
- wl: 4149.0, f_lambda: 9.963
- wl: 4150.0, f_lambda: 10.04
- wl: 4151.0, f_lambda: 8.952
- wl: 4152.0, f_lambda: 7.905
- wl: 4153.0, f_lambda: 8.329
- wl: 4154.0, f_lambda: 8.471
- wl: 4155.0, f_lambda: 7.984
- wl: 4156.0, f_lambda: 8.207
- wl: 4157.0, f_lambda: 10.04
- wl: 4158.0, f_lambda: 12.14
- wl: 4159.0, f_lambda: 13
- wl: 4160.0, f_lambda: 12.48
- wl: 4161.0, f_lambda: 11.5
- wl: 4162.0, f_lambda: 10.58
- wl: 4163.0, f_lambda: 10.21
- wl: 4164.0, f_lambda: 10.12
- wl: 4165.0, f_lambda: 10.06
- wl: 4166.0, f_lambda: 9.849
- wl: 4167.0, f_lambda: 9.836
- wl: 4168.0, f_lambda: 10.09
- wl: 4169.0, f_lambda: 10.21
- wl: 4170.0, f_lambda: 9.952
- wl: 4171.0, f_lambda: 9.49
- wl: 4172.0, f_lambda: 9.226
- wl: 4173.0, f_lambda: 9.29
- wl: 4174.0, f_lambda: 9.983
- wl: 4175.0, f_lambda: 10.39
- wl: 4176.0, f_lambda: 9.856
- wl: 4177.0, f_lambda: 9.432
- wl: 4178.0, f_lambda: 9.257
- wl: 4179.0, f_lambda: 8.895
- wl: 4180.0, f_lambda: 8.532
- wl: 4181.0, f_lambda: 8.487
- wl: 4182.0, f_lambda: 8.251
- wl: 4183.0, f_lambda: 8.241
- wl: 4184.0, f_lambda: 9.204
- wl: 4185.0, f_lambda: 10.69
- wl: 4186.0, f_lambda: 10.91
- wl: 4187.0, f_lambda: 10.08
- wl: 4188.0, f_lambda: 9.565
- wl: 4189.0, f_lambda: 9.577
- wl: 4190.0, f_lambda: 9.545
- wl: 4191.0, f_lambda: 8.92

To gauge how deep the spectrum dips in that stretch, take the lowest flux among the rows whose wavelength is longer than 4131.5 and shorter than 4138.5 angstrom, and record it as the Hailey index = 9.305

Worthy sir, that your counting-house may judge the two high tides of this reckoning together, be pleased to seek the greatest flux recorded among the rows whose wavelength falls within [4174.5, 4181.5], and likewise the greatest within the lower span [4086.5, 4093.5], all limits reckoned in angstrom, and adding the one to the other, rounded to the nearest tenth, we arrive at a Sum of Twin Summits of 20.9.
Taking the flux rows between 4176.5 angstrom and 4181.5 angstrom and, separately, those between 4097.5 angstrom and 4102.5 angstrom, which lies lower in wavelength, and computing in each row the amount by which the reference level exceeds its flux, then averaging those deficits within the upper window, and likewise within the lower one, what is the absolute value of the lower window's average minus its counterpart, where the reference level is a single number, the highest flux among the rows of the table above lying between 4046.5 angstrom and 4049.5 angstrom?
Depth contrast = 1.4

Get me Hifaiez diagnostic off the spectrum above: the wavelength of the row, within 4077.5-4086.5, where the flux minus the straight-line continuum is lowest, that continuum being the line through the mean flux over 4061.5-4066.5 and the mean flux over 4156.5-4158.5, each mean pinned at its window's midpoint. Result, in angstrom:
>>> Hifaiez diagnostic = 4082.0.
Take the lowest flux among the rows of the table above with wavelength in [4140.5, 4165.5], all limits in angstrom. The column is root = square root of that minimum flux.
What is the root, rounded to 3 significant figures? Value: 2.78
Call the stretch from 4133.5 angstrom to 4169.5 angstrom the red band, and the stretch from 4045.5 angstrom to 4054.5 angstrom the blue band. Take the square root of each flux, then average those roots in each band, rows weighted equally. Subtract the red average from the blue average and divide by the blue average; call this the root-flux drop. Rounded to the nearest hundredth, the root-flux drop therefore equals -0.01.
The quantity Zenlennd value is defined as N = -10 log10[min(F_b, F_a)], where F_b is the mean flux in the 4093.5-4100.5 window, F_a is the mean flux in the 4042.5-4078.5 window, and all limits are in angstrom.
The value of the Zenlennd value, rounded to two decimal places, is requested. -9.10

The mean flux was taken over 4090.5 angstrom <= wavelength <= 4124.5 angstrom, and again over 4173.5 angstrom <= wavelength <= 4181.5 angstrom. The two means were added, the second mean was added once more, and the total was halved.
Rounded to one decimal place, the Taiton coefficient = 13.6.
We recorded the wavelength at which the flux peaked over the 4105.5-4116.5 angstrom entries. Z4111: 4116.0 angstrom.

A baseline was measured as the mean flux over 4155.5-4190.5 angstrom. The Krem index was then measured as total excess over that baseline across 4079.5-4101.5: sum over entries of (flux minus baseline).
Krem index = -24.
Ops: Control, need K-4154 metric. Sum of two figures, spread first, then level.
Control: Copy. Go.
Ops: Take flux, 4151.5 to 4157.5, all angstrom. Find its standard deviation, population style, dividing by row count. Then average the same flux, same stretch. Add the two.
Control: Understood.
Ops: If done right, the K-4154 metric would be 9.2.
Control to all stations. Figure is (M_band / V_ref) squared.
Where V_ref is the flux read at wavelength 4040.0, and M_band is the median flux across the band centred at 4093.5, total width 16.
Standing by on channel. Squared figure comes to 0.6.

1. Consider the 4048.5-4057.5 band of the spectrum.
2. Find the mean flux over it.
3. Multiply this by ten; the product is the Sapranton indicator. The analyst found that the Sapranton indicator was 98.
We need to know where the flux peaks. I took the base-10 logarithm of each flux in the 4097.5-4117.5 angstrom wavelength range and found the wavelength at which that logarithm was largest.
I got 4117.0 angstrom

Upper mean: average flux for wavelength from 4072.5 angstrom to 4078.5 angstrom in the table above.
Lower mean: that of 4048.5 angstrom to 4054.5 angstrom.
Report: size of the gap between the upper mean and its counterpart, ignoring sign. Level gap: 0.3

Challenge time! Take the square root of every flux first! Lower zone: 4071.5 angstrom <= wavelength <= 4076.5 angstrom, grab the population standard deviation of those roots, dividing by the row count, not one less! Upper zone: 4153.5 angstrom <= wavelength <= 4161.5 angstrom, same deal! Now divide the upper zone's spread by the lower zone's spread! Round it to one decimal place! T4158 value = 8.9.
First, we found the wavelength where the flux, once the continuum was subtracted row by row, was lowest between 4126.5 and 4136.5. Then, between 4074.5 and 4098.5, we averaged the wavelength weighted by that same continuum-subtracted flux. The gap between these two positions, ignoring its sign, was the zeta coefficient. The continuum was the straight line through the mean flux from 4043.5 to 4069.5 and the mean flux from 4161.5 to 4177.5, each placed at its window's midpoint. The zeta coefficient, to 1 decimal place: 39.2 angstrom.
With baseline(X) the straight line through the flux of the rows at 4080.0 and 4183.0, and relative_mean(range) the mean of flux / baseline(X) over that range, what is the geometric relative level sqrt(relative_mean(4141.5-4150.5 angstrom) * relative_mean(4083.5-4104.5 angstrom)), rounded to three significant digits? 1.08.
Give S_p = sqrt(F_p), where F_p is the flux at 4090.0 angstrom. 3.10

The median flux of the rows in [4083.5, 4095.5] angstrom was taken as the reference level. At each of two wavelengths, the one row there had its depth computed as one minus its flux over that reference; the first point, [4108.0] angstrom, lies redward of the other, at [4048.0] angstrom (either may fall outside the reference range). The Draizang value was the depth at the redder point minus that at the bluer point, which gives 0.21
